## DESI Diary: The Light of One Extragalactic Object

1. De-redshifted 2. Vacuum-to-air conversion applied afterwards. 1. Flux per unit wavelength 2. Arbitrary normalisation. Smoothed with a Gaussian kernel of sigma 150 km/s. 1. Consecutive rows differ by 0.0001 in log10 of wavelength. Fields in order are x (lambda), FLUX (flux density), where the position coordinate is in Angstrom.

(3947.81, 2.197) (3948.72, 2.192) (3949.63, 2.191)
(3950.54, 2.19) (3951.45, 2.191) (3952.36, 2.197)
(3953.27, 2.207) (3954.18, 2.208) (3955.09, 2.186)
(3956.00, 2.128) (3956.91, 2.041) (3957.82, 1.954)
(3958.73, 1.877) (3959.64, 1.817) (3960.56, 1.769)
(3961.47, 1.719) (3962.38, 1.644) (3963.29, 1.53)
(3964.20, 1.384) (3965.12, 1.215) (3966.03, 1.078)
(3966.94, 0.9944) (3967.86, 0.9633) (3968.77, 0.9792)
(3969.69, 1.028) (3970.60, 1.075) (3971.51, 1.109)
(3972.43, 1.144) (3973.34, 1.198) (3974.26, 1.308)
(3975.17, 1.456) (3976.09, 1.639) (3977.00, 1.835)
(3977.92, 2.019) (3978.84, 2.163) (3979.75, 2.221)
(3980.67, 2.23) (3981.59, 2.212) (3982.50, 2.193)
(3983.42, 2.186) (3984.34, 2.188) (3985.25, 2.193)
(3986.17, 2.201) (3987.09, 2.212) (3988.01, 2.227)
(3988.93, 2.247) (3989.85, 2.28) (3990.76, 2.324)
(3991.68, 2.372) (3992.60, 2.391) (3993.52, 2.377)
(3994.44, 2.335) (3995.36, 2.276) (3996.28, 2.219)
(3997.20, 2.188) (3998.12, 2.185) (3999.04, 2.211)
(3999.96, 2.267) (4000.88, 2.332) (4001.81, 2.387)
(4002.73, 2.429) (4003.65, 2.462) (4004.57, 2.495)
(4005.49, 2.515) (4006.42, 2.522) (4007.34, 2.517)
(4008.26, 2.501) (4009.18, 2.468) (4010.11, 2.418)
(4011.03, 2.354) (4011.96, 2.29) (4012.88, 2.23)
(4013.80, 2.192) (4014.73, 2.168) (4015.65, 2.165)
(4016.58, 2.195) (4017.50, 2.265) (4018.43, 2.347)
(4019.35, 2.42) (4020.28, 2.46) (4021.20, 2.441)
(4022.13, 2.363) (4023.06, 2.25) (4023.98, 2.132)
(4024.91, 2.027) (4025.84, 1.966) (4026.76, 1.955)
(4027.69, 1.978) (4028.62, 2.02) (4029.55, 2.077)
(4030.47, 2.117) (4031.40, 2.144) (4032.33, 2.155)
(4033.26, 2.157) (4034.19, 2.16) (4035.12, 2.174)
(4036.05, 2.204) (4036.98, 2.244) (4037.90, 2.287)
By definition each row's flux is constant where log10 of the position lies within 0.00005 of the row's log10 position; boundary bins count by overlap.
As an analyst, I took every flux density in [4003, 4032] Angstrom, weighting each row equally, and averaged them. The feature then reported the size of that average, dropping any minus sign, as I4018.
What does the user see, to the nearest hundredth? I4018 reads 2.27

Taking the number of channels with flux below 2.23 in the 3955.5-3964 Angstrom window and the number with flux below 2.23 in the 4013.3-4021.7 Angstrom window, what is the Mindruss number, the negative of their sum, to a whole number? -13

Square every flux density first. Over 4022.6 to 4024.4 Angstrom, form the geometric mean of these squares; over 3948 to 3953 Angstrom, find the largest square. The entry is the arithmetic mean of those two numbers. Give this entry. 4.81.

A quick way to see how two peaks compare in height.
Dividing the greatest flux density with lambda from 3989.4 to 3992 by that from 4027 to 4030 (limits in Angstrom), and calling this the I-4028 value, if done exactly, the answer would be 1.14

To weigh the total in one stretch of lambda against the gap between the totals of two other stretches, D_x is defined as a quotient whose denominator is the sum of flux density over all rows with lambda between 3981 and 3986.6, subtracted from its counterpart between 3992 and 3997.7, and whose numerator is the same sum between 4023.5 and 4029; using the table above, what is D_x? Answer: 20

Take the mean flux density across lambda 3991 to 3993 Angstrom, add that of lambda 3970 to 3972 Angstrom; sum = 3.5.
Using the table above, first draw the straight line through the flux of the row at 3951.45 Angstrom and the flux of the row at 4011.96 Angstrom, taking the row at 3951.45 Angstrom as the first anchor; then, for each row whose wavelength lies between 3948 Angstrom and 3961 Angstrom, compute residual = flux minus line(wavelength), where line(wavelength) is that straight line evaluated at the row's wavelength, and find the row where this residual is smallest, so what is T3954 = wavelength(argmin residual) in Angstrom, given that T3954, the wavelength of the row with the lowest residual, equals 3960.56 Angstrom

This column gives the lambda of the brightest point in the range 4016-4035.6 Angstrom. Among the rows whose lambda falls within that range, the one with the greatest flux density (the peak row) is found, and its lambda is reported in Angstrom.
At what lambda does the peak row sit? 4020.28 Angstrom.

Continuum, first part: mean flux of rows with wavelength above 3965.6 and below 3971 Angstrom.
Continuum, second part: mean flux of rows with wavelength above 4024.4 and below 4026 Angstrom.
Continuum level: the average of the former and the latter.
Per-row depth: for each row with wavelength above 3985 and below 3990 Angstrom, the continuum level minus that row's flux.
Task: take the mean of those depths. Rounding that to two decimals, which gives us -0.72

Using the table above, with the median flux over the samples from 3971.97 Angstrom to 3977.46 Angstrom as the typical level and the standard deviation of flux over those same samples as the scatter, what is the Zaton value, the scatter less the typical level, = -1.1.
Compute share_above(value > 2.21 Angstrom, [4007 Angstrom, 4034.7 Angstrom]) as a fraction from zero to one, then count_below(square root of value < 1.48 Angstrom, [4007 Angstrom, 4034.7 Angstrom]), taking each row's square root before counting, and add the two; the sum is 14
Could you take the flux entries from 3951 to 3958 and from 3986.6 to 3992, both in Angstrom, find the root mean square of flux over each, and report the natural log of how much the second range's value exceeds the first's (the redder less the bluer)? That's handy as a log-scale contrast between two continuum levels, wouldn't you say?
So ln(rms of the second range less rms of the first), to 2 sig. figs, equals -2.0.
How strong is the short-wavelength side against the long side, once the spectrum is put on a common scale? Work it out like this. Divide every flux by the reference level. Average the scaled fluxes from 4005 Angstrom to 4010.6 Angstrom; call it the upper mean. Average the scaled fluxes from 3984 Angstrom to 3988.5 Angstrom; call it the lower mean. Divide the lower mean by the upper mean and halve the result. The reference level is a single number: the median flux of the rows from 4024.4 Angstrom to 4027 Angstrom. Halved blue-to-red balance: 0.44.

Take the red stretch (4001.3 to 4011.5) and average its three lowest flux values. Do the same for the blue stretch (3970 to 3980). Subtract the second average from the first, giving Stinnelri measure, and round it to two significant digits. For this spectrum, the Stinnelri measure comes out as 1.3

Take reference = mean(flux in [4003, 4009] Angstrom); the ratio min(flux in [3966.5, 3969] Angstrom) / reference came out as 0.4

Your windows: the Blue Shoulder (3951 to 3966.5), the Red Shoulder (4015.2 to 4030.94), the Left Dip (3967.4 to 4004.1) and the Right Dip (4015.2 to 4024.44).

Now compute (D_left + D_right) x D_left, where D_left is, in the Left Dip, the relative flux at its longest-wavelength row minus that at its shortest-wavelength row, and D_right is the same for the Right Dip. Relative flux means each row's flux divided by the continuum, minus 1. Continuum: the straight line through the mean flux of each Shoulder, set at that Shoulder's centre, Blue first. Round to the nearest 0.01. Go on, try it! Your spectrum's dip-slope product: 0.43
